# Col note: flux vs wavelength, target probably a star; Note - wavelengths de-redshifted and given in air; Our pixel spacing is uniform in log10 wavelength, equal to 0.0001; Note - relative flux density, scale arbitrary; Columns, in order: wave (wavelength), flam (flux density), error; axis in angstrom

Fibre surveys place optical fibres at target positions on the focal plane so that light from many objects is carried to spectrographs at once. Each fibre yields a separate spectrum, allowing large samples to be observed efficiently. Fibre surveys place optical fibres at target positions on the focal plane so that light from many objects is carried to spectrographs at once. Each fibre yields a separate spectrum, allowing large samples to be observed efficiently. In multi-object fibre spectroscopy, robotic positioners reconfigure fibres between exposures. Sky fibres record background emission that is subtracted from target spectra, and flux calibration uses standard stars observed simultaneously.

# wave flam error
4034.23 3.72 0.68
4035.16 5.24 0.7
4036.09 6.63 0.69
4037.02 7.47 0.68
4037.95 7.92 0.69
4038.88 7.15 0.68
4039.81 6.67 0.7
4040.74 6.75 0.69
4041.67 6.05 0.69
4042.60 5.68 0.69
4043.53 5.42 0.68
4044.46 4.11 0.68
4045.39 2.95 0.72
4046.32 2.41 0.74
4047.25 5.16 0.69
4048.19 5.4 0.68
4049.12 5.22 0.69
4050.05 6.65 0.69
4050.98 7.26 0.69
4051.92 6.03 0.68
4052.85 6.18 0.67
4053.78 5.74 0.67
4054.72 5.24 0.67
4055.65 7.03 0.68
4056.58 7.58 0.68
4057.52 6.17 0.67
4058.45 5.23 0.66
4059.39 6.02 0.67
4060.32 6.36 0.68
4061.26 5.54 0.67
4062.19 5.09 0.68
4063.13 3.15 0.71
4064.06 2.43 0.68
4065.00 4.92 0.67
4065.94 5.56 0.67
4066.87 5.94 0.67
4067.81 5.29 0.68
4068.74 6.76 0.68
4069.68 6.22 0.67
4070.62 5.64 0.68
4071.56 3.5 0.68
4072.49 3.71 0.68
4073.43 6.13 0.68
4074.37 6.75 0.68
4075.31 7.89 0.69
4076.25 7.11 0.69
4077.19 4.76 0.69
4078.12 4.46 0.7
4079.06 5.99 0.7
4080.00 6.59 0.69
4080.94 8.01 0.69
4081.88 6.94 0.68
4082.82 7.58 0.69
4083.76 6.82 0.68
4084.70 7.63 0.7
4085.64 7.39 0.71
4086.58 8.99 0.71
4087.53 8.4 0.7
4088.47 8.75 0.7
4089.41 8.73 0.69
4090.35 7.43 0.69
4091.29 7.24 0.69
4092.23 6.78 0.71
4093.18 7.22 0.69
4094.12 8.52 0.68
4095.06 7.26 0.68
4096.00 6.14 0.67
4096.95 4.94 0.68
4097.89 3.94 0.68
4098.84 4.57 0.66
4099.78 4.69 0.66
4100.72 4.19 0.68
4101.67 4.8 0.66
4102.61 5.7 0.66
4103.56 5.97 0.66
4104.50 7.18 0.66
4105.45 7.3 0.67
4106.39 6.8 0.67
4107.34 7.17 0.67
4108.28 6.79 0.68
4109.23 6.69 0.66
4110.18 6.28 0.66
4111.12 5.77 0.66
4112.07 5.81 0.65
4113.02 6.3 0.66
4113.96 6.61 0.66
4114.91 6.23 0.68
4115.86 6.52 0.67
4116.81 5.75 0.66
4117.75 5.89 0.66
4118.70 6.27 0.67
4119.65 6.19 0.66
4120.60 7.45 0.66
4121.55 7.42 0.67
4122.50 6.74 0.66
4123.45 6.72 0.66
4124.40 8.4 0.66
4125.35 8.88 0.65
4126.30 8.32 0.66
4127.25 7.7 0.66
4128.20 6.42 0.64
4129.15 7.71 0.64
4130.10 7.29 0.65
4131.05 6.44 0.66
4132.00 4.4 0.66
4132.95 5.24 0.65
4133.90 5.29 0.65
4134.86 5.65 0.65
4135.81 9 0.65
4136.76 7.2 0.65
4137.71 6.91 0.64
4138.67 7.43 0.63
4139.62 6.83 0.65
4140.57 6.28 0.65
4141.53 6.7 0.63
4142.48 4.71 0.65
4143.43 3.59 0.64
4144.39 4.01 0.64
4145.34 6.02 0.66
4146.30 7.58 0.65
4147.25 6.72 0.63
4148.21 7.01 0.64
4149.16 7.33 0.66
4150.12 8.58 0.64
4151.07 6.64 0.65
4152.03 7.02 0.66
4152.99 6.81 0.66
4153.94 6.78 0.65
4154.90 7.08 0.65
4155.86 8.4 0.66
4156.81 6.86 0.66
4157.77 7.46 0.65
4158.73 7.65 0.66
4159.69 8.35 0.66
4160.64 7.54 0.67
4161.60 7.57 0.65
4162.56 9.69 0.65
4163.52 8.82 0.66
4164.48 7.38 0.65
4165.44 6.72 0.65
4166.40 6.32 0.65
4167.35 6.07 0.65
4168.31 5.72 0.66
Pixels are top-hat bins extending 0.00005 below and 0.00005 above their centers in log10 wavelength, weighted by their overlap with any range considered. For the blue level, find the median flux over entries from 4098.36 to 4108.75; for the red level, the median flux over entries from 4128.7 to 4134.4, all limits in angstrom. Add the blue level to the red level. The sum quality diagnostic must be 11.8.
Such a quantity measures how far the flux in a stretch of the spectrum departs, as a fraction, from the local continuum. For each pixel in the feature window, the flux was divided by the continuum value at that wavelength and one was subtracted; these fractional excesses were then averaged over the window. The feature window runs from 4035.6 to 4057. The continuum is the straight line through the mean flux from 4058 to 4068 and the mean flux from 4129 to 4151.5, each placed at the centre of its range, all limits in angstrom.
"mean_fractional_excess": 0.25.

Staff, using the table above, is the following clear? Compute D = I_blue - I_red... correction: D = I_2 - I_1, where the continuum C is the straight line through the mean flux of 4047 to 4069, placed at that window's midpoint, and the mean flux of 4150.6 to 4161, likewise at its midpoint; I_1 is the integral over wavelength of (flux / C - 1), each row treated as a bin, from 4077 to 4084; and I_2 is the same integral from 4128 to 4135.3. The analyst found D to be -1.4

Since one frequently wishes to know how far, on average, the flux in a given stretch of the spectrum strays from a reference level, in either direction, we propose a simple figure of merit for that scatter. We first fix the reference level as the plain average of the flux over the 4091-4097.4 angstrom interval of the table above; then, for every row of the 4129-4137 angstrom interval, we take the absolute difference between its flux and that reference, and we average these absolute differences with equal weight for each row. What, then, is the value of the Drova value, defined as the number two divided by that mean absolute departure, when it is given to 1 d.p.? 1.6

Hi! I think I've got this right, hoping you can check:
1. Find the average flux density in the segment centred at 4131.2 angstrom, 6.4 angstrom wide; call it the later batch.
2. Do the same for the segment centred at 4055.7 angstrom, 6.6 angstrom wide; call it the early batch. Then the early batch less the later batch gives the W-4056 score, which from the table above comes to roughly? 0.1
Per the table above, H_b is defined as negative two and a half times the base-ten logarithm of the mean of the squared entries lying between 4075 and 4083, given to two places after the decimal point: -4.13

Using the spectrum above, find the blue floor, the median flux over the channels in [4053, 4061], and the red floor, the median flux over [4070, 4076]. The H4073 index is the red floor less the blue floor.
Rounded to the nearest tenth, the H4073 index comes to -0.2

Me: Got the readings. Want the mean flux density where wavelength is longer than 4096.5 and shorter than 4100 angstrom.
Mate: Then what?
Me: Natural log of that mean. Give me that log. 1.51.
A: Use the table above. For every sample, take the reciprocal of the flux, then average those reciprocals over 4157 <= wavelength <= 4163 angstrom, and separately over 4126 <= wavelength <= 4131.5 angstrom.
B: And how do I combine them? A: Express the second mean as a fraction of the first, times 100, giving 110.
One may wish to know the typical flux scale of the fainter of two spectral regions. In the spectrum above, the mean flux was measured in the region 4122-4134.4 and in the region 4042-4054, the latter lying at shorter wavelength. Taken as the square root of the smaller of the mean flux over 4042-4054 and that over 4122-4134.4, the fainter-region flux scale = 2.29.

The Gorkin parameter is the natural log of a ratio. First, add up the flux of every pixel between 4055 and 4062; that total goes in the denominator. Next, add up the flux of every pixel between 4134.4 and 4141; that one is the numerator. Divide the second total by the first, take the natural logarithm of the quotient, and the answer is 0.12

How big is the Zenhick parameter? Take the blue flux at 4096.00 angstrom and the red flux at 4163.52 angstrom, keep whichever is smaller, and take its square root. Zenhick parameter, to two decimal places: 2.48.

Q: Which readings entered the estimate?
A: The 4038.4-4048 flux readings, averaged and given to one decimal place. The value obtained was 5.2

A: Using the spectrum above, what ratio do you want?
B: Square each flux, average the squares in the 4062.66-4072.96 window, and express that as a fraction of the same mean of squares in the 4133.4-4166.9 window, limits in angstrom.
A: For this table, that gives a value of 0.50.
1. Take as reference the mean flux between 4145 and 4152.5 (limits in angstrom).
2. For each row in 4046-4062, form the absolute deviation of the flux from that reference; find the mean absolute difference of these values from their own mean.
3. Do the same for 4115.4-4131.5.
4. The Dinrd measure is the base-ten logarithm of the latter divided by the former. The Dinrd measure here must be -0.30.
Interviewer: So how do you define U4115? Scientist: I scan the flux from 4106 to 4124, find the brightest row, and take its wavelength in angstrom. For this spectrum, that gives 4120.60 angstrom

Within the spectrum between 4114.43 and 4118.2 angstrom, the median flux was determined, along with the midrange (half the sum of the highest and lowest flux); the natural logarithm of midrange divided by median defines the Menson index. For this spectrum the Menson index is 0.012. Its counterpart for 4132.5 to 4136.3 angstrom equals 0.264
